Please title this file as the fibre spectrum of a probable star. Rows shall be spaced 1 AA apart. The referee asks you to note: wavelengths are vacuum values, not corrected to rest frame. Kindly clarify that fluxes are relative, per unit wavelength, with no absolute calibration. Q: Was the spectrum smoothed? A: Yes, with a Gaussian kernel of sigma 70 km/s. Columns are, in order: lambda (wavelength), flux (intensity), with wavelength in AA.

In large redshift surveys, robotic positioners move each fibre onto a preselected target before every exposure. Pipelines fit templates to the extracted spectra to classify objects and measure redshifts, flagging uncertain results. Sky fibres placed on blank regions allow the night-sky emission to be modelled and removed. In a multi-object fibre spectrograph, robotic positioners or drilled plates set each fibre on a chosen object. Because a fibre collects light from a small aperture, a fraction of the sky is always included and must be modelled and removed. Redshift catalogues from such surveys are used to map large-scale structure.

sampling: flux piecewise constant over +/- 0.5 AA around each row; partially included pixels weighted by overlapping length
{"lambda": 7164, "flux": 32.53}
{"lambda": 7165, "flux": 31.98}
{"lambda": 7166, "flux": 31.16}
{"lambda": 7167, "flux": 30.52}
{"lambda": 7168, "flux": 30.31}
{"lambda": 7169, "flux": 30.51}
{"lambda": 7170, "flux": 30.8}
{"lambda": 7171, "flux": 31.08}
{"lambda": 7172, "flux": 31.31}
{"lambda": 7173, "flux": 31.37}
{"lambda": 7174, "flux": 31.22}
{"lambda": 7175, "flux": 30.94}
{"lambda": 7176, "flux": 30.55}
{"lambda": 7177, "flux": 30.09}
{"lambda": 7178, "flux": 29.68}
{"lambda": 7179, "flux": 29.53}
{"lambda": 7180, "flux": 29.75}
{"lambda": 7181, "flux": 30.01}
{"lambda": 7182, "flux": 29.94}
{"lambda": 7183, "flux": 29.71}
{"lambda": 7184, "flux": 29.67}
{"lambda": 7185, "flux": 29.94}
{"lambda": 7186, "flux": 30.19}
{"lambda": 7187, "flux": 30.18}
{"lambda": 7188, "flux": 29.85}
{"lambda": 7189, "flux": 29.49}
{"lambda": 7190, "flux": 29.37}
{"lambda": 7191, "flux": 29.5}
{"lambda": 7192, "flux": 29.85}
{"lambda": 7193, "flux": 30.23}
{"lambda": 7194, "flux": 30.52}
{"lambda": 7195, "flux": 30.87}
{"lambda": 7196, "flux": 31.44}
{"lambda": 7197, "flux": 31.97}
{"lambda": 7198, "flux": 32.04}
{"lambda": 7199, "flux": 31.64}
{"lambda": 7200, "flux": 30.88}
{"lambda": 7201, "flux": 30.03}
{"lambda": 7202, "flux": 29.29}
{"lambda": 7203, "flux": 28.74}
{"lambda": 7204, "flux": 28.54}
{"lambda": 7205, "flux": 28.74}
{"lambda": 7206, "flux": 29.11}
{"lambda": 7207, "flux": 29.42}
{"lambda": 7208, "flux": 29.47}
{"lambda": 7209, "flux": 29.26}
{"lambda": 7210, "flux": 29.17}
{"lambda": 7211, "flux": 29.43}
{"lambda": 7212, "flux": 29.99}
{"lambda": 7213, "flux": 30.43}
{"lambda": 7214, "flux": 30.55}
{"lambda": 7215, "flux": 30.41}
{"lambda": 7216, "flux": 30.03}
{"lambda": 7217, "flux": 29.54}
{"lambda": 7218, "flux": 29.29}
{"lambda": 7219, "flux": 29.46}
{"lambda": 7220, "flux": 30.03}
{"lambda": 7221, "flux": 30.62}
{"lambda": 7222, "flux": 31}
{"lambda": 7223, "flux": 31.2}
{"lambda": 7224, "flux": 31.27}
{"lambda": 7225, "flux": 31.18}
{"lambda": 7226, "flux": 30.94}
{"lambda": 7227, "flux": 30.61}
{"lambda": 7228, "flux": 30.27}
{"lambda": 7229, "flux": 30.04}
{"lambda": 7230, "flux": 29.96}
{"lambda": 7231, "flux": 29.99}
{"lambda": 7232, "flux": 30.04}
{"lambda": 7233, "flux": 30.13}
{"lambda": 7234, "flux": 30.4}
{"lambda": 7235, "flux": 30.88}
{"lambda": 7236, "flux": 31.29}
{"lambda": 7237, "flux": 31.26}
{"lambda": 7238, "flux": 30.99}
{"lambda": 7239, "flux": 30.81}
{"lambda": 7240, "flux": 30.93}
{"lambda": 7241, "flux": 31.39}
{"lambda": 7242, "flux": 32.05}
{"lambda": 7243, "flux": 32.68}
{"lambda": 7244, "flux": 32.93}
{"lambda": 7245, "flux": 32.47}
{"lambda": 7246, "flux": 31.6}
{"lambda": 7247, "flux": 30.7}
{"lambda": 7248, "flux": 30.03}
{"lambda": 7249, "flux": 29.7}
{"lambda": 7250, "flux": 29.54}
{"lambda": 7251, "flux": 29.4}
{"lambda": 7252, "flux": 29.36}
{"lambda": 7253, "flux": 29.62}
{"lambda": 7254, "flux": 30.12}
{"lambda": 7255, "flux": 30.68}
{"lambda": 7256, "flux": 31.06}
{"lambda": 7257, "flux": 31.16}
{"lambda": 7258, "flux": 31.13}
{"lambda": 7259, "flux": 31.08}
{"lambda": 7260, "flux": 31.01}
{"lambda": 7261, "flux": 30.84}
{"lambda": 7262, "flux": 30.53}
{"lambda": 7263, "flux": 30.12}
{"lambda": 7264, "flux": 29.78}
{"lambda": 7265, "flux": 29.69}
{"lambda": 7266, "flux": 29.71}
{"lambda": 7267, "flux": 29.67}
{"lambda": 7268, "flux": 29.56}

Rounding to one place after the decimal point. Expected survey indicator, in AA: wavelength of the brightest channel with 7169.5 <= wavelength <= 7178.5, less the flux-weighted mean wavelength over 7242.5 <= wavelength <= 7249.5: -72.9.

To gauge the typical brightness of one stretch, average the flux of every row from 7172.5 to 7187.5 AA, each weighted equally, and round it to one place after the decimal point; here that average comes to 30.2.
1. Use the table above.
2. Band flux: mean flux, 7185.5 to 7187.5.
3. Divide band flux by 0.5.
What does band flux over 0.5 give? 60.4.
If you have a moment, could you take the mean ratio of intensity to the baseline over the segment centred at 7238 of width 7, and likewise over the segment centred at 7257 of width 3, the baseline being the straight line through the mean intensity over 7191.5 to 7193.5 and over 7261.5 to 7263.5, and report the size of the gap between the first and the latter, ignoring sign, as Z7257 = 0.00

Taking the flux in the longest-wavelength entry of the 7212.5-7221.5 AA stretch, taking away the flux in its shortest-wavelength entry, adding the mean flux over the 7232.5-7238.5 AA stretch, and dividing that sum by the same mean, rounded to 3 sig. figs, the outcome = 1.01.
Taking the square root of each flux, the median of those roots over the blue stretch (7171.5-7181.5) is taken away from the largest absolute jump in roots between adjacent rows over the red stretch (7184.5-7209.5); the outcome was -5.43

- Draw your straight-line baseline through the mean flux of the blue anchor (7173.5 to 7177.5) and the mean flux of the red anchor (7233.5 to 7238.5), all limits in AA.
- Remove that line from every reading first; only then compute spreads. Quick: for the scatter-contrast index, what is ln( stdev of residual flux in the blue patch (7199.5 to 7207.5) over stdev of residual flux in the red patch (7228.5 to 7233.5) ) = 2.6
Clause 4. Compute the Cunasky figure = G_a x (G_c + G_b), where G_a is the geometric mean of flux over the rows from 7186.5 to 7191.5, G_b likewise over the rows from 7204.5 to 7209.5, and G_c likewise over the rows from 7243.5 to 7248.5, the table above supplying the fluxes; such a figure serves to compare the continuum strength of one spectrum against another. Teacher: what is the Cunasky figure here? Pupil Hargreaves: 1802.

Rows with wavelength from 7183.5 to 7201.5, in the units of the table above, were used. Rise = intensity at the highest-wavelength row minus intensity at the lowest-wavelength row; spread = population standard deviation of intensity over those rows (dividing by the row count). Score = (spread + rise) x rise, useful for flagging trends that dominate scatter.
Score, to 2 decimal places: 0.43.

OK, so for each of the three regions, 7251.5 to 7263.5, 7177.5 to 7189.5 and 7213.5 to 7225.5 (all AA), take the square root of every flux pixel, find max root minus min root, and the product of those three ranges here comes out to 0.0019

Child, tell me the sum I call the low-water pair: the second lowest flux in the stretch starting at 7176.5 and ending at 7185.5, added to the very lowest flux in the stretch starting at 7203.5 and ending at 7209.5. 58.21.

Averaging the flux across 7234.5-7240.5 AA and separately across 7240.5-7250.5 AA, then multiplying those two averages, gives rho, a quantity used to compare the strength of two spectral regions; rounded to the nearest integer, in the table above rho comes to 971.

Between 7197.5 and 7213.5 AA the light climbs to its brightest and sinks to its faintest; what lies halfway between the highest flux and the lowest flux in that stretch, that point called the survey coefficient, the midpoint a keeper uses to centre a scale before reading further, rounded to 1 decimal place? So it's 30.3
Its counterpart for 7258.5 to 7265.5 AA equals 30.4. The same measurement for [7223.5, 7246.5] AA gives 31.4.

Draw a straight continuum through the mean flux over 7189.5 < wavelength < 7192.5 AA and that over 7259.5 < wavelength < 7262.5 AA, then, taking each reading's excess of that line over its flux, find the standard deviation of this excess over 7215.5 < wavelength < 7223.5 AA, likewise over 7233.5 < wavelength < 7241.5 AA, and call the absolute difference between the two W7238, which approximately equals 0.4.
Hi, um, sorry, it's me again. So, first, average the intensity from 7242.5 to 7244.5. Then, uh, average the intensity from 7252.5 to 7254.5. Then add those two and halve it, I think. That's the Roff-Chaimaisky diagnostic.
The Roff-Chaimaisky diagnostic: 31.3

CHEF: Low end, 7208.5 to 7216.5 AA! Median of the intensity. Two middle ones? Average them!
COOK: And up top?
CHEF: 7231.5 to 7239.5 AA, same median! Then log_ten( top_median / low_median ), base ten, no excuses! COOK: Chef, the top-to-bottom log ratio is 0.012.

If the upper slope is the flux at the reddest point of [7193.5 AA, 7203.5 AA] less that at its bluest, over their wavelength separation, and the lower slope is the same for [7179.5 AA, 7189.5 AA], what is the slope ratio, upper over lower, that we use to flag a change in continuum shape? 7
